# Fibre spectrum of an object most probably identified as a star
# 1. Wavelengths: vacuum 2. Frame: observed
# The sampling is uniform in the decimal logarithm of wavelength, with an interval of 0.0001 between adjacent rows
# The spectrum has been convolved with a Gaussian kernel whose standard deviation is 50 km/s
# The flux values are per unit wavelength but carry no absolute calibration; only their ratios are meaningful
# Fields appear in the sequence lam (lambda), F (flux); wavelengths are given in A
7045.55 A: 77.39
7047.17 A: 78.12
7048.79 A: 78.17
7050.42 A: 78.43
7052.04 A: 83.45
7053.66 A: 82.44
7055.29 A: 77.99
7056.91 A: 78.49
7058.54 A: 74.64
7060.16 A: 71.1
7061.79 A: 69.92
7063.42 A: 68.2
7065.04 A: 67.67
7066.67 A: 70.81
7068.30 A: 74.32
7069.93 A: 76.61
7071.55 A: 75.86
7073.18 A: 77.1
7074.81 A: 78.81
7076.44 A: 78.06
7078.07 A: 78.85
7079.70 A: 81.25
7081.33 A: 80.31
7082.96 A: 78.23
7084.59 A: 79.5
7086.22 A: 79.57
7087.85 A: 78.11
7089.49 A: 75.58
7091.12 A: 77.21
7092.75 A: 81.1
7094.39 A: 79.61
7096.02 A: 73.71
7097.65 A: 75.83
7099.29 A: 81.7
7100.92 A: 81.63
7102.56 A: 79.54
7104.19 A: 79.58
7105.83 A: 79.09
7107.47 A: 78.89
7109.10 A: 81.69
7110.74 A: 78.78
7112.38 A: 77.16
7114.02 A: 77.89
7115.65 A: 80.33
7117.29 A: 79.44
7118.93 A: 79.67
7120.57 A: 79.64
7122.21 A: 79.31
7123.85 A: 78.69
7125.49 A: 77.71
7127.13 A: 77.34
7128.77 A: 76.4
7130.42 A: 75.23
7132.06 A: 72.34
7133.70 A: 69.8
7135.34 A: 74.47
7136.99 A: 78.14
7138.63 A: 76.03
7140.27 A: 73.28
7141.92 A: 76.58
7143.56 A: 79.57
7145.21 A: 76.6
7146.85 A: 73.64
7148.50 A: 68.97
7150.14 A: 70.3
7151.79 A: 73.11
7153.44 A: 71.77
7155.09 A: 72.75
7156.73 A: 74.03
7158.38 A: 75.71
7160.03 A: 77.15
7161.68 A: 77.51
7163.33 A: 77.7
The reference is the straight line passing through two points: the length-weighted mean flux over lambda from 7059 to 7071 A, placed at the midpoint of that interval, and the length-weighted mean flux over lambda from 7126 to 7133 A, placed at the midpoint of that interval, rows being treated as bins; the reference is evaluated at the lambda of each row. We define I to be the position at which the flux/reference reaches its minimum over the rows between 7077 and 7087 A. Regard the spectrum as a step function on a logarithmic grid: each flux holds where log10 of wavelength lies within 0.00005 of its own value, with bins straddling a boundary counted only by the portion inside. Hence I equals 7082.96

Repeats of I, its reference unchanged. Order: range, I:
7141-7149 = 7148.50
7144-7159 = 7148.50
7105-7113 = 7112.38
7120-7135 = 7133.70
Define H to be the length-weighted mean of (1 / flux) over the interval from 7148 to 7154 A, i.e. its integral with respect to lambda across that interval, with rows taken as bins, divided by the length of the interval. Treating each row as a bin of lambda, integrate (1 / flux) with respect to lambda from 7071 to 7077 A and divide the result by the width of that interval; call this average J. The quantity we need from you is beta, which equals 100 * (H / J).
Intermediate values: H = 0.0141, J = 0.0129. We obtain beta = 109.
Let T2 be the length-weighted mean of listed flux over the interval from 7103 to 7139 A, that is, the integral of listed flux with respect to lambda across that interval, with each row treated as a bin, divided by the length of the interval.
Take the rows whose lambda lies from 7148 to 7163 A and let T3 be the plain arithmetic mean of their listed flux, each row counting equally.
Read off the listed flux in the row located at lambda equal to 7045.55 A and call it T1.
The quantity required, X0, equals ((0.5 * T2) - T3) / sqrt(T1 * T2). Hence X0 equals -0.447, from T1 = 77.39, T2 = 78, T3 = 73.5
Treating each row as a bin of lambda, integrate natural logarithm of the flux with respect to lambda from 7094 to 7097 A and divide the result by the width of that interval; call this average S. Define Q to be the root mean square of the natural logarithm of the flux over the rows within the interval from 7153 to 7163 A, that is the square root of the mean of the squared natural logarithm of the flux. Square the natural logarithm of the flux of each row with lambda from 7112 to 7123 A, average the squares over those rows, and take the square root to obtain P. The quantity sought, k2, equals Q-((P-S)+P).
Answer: -0.082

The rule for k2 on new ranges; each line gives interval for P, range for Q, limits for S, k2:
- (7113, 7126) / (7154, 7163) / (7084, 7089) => -0.055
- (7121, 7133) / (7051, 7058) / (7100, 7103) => 0.101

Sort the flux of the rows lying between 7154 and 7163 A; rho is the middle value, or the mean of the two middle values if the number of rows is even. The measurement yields 75.7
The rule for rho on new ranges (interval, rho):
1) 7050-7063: 78.2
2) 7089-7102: 78.4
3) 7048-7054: 80.4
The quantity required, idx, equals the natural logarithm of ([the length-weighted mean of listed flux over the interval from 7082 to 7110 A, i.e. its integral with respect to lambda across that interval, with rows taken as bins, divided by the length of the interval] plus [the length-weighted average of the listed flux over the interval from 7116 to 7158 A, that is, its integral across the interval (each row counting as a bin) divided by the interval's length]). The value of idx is 5.04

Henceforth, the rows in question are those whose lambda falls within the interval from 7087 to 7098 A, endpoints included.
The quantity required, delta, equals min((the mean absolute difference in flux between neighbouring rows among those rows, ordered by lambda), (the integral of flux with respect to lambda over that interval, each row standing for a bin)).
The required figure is 2.9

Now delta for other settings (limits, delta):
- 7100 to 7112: 1.4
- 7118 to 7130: 0.5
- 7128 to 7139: 2.8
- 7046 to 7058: 1.9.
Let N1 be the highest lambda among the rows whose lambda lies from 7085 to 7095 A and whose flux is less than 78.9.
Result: 7091.12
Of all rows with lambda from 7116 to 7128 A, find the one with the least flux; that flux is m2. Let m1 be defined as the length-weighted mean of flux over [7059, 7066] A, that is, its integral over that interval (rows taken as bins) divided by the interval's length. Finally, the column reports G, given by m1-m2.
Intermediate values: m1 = 69.5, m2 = 77.34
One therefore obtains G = -8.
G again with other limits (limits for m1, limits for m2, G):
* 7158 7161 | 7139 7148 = 3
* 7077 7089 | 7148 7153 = 10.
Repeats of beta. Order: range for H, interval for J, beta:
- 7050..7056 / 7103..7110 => 99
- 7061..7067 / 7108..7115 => 114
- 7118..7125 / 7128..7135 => 93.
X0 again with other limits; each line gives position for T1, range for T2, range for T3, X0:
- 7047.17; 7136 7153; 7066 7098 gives -0.528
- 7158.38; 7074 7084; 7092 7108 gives -0.509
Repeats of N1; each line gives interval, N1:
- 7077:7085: 7082.96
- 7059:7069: 7068.30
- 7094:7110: 7107.47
